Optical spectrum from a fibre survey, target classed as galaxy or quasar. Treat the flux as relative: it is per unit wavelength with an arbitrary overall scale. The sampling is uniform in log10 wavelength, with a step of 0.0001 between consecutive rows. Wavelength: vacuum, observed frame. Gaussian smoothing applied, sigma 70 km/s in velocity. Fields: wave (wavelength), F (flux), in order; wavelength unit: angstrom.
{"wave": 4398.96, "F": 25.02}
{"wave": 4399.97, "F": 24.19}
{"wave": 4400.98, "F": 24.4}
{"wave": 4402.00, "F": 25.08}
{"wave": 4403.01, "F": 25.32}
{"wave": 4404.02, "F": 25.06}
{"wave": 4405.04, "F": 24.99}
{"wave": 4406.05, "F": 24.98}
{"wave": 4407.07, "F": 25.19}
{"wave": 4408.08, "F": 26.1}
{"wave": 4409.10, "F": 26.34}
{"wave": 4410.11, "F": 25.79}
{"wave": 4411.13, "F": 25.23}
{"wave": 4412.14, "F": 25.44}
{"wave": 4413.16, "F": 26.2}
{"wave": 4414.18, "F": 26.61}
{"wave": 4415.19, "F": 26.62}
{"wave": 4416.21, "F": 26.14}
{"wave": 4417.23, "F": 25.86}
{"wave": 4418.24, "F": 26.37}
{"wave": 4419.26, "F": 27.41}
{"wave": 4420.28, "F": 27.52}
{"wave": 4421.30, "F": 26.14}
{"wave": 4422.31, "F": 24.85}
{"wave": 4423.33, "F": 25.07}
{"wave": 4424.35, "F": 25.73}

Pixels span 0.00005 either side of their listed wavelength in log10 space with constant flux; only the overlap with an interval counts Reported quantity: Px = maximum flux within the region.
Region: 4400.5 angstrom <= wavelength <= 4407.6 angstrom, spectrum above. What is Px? 25.32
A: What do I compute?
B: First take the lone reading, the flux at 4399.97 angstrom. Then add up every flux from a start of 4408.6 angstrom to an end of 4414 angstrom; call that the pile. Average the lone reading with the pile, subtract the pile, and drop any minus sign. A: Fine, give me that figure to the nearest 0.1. 52.4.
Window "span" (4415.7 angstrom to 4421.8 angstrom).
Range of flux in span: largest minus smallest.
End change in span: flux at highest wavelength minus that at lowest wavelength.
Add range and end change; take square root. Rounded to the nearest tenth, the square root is 1.3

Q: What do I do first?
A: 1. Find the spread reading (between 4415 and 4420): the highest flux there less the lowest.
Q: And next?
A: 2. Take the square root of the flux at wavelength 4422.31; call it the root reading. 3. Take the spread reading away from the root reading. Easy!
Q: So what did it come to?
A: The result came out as 3.43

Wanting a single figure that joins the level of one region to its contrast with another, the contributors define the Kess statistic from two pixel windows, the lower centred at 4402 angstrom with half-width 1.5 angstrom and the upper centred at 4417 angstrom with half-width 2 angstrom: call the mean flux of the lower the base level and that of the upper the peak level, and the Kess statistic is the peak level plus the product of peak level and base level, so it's 681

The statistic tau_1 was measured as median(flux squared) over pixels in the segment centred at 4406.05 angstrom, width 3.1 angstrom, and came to 625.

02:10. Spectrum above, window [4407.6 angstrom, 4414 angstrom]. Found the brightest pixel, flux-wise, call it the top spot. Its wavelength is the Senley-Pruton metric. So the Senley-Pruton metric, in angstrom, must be 4409.10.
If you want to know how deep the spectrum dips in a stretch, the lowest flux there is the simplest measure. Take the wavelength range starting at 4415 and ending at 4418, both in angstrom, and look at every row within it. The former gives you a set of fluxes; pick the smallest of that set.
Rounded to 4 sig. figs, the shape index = 25.86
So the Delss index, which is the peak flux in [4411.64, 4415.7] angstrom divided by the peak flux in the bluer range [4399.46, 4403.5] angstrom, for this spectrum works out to 1.05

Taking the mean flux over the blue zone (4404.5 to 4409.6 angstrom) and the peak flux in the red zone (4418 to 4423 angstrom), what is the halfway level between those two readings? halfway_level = 26.5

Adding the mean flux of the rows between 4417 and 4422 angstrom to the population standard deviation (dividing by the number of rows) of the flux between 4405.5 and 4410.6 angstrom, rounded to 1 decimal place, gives 27.2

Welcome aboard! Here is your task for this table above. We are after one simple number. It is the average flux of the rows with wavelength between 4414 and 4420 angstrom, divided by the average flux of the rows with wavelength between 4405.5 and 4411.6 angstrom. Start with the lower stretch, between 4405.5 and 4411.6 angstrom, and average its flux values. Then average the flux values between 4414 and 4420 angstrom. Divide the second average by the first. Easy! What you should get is 1.04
